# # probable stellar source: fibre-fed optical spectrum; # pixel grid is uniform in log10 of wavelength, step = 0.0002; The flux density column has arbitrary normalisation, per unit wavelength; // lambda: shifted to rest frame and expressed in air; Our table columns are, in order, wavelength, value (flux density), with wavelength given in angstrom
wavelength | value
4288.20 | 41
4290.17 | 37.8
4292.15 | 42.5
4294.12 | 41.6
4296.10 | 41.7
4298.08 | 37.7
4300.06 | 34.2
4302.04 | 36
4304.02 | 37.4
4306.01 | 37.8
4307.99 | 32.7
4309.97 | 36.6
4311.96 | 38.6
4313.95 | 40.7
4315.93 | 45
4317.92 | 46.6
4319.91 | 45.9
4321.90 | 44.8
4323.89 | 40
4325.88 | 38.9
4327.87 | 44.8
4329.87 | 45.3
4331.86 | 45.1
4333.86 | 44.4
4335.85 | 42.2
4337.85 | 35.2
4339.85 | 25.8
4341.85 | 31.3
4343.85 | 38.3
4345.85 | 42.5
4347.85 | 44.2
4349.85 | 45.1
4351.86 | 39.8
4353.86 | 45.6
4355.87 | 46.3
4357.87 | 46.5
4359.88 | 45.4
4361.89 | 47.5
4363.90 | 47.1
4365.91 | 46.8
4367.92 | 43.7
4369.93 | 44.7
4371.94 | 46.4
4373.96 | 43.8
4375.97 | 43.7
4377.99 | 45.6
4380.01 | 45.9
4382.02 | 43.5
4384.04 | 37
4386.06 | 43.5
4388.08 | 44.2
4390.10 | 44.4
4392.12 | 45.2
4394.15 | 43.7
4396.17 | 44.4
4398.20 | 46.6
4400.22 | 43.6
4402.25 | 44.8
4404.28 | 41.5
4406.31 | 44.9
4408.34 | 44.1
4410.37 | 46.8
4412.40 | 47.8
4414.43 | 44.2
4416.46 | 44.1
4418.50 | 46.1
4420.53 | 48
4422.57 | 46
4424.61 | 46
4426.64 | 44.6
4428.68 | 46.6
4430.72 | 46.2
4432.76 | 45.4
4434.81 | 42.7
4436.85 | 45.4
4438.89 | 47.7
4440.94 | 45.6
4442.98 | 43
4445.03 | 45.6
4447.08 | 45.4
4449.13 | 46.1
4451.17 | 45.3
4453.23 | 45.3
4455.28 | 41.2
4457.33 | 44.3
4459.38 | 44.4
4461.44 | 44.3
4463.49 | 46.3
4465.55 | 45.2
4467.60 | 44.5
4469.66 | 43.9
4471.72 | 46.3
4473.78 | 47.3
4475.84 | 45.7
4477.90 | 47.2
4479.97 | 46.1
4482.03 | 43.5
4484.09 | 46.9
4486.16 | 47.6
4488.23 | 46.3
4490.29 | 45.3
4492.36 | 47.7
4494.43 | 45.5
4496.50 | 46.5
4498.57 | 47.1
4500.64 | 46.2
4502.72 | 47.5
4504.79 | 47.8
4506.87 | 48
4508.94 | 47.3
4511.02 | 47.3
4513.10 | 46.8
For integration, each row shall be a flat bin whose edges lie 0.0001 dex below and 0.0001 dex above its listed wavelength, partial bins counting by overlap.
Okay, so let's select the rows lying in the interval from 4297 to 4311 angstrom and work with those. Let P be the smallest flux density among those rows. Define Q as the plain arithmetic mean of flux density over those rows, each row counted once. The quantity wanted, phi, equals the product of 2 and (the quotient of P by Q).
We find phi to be 1.8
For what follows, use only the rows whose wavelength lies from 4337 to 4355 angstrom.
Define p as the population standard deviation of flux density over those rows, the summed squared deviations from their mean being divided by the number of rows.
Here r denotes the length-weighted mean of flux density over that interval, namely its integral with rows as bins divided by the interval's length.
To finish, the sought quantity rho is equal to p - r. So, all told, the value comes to -32.3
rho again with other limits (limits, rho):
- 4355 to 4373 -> -44.9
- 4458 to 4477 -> -44.2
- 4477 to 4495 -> -45.0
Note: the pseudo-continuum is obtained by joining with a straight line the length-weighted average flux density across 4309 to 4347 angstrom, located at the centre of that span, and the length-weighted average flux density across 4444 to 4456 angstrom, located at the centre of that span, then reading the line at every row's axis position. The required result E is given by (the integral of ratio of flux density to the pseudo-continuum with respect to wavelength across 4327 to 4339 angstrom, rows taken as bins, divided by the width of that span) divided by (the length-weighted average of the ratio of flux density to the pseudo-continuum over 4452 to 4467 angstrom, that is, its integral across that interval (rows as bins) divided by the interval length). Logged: 1.06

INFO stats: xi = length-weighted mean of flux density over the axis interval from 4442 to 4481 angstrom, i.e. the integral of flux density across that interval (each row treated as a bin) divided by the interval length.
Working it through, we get 45.12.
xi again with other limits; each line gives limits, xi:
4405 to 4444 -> 45.51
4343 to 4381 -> 44.70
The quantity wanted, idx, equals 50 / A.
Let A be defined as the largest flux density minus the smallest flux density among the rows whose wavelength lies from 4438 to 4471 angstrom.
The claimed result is 8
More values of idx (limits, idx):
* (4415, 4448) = 9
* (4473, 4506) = 12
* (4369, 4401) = 5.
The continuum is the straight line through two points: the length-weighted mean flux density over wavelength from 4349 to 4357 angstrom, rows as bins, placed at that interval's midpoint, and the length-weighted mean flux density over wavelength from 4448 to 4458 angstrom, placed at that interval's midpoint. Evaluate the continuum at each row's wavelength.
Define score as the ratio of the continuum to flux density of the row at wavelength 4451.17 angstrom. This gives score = 0.98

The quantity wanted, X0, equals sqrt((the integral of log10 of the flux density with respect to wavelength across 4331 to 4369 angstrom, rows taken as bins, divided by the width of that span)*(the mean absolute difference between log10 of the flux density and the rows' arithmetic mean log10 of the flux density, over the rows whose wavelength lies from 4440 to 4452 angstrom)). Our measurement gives 0.107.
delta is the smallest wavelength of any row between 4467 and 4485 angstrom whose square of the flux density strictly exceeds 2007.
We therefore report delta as 4471.72 angstrom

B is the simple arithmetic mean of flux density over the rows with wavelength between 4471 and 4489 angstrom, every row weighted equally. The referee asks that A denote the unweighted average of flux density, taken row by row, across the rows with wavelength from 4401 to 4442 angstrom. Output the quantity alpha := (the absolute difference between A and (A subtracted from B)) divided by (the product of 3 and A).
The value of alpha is 0.327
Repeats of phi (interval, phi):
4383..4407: 1.7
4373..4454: 1.6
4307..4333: 1.6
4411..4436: 1.9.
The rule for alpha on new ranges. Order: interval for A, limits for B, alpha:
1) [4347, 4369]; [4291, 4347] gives 0.374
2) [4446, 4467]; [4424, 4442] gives 0.327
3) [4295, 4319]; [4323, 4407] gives 0.296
